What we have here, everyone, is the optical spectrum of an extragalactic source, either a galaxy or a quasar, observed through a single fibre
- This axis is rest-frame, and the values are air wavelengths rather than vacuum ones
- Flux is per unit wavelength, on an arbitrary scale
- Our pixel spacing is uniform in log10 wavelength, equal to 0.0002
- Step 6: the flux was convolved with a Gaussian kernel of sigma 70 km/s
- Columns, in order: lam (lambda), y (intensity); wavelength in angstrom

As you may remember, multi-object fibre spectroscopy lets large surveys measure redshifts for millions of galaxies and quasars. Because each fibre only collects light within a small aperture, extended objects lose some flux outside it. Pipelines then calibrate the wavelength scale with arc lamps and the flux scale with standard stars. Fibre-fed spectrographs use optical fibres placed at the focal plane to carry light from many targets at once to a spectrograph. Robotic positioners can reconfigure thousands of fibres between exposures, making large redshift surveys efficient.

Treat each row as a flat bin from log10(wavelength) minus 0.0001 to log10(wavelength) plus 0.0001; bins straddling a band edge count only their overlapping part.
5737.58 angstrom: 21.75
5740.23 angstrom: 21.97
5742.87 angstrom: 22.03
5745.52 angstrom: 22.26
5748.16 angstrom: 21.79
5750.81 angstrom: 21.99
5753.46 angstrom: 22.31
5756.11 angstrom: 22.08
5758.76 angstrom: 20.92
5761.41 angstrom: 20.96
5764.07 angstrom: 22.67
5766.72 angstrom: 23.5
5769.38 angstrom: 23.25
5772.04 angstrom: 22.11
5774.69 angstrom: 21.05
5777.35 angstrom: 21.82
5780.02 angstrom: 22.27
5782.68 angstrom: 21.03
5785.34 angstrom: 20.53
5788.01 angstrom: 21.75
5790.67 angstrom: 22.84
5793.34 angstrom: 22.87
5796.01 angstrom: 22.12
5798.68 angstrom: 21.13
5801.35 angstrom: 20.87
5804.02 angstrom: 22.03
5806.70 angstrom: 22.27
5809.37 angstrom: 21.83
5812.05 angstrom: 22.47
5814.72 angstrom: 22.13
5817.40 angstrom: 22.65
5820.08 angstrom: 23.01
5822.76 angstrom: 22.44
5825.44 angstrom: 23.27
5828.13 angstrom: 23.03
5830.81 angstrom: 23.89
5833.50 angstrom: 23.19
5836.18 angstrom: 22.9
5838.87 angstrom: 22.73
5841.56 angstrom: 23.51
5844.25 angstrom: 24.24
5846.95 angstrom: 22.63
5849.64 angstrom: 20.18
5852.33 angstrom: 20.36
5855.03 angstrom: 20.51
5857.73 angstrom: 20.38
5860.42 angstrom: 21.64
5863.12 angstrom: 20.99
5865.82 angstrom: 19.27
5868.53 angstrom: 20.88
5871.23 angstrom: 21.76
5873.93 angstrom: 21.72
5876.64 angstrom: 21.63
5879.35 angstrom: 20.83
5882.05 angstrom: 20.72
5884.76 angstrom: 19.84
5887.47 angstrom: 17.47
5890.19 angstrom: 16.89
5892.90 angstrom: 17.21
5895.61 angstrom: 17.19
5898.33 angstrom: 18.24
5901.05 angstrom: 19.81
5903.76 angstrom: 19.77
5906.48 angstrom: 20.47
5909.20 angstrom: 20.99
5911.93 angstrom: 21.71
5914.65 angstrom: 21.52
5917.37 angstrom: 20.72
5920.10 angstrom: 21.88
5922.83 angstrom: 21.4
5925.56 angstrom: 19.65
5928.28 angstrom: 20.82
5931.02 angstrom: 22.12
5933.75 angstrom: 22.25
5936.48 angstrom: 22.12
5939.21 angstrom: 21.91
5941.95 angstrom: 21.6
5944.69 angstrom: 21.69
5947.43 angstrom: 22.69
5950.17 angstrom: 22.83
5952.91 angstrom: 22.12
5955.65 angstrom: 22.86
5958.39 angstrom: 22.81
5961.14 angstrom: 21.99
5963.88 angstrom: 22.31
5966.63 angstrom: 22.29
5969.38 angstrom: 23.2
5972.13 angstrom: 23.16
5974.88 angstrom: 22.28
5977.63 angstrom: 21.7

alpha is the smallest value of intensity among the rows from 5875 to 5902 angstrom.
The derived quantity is 16.89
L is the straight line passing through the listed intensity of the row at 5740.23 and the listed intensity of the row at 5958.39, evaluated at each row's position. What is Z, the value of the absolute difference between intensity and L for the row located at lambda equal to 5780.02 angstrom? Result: 0.1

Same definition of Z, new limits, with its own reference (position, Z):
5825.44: 1.0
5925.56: 3.0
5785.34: 1.6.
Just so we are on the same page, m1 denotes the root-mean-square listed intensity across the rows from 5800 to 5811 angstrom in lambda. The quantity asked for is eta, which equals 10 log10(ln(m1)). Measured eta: 4.89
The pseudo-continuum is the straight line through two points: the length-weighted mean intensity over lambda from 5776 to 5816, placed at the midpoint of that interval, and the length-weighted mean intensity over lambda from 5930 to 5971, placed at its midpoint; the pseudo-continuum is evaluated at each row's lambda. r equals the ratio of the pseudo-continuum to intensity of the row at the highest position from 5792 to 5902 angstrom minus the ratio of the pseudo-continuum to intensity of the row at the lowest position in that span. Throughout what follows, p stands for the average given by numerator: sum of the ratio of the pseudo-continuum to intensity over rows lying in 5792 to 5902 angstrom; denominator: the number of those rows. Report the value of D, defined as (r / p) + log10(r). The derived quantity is -0.6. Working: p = 1.04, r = 0.16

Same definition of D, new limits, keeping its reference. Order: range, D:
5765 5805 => -1.1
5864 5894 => -0.7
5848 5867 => -1.2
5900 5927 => -1.9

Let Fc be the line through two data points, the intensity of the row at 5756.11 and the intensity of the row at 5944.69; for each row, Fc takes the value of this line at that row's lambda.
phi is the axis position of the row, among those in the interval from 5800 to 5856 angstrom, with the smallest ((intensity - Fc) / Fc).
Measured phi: 5849.64 angstrom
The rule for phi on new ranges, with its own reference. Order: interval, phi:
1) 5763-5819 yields 5785.34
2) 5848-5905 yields 5890.19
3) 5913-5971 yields 5925.56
